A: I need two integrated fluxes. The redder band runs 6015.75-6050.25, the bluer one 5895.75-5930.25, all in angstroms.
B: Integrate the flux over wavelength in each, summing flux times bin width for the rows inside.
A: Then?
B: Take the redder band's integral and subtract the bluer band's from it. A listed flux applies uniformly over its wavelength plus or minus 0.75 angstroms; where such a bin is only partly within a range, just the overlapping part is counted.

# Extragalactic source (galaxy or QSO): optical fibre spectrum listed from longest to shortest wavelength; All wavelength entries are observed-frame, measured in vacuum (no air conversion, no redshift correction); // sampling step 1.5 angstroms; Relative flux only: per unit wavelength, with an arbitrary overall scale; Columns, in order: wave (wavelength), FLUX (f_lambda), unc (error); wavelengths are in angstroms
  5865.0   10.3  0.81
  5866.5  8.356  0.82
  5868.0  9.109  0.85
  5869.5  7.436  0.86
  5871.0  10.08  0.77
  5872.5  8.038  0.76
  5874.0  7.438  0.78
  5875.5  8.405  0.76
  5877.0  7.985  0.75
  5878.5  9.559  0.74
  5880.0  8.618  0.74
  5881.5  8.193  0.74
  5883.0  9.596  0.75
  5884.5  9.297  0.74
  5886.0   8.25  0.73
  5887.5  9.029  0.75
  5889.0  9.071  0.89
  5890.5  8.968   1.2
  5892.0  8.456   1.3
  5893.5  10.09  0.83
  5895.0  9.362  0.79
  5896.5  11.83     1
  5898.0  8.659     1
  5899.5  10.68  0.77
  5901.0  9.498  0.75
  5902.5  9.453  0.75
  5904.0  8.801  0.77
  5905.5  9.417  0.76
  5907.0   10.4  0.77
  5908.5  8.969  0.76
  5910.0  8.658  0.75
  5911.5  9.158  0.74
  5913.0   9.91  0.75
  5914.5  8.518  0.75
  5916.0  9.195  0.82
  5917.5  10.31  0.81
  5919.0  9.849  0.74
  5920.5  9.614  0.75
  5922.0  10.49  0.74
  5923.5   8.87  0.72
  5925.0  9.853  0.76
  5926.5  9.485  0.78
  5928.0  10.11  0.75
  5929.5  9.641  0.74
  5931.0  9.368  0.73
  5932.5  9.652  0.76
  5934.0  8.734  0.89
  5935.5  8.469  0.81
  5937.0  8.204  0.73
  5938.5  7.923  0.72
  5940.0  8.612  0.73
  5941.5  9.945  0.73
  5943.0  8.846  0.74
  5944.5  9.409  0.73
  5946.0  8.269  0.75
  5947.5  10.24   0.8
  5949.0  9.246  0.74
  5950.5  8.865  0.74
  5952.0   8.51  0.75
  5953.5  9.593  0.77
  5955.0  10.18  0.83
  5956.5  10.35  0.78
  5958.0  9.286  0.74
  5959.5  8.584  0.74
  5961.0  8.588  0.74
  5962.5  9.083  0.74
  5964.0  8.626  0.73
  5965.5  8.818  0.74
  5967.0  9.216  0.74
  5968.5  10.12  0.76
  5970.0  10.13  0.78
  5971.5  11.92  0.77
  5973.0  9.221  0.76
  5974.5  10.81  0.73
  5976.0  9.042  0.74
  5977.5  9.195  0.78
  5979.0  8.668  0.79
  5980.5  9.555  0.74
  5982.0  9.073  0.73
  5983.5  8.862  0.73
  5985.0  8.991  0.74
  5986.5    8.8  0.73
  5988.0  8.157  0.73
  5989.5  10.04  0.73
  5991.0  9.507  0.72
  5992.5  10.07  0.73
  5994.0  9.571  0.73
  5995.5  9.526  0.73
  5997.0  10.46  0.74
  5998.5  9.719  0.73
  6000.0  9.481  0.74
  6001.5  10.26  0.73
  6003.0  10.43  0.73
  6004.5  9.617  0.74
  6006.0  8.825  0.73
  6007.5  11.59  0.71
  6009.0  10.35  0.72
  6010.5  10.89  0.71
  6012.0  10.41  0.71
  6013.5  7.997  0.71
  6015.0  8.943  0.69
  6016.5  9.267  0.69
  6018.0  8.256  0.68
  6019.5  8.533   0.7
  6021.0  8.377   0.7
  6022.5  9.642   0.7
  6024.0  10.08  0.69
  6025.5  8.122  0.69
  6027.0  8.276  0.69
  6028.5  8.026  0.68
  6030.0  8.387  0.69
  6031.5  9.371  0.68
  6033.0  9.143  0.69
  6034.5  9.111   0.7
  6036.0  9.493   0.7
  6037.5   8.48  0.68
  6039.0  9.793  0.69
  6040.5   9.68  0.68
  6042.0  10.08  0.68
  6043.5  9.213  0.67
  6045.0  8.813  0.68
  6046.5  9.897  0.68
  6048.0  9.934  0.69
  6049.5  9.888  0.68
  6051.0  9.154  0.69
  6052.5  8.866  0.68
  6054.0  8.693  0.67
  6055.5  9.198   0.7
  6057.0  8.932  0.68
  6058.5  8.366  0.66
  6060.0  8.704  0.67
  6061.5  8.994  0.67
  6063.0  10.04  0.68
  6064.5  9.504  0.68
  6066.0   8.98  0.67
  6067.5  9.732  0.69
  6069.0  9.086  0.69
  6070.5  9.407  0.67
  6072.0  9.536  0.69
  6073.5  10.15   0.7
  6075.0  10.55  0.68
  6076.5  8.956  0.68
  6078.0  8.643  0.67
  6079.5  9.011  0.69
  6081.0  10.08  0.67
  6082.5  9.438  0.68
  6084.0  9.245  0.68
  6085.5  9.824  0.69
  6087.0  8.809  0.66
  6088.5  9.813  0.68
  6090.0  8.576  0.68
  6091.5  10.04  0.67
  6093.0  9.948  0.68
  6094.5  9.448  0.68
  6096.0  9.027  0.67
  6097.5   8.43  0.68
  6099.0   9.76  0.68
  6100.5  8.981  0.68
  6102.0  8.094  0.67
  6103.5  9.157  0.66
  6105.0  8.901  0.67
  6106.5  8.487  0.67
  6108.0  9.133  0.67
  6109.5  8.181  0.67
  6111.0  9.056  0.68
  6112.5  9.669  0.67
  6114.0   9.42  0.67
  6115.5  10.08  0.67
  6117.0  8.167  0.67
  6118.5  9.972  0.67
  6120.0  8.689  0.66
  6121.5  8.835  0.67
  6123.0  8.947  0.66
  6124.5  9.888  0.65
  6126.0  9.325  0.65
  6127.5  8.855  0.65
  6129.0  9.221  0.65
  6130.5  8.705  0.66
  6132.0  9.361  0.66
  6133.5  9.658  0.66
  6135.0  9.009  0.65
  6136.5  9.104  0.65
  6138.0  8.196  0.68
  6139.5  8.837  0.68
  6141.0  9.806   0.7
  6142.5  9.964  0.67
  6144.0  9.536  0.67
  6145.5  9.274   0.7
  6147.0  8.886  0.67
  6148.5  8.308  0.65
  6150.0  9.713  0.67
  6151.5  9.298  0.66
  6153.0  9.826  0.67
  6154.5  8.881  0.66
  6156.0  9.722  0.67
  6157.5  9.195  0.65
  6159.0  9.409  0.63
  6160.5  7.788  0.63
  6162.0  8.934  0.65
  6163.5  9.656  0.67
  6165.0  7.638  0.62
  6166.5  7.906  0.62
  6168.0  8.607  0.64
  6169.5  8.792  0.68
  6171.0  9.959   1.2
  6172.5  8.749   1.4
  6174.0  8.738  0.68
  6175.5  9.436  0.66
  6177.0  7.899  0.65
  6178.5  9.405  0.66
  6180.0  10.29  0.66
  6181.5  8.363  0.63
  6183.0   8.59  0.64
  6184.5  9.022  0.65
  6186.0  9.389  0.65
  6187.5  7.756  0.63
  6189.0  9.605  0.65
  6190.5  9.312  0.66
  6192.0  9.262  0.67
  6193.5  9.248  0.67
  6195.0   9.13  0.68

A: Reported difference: -17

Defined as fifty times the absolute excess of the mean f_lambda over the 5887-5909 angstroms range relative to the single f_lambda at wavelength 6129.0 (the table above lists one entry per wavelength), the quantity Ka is 15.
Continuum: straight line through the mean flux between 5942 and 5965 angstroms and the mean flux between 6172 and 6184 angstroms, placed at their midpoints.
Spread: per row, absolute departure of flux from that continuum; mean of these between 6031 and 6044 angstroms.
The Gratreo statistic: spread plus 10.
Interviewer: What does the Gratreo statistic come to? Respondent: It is 10.4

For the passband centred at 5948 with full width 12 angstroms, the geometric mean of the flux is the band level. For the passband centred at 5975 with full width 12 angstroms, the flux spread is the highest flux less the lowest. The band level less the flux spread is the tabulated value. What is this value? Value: 5.9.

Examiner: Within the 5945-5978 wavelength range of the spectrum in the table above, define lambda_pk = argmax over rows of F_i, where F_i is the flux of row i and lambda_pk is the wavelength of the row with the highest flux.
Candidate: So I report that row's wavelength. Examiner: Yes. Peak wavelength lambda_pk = 5971.5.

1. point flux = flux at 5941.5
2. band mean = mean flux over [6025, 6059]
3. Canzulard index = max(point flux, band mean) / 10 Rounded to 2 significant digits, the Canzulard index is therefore 0.99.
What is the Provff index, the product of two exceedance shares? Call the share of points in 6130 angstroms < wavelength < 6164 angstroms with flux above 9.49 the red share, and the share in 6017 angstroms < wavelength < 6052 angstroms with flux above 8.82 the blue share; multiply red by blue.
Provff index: 0.212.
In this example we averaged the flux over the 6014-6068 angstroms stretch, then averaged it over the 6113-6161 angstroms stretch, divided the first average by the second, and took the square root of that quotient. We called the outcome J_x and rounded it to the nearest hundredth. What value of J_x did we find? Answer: 1.00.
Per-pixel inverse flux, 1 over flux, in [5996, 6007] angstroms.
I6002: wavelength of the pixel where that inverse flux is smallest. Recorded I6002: 5997.0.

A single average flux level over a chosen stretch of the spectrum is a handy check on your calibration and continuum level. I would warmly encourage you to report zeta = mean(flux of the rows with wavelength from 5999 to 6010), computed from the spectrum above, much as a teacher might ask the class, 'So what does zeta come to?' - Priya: 10.1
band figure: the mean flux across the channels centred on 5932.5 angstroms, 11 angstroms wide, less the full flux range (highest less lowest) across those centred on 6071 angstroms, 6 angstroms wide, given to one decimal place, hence 8.1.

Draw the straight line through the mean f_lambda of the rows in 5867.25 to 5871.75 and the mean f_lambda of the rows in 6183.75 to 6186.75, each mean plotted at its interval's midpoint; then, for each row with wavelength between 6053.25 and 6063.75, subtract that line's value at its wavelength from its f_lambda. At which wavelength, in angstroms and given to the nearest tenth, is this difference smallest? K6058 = 6058.5 angstroms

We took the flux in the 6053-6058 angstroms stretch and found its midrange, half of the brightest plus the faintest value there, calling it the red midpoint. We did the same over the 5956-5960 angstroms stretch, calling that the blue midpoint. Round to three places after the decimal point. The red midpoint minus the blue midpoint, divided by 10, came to -0.052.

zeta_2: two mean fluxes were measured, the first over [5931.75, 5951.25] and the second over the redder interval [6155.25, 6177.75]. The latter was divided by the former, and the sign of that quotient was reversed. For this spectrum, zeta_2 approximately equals -0.99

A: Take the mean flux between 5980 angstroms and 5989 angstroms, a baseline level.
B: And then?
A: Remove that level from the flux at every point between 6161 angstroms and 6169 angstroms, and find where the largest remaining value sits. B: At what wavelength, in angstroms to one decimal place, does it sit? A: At 6163.5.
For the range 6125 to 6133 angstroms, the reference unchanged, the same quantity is 6132.0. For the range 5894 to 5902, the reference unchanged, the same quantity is 5896.5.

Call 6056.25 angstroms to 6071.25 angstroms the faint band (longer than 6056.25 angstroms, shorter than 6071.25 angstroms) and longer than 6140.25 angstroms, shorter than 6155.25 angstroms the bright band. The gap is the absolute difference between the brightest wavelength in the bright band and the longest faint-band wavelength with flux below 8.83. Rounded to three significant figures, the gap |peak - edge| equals 82.5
